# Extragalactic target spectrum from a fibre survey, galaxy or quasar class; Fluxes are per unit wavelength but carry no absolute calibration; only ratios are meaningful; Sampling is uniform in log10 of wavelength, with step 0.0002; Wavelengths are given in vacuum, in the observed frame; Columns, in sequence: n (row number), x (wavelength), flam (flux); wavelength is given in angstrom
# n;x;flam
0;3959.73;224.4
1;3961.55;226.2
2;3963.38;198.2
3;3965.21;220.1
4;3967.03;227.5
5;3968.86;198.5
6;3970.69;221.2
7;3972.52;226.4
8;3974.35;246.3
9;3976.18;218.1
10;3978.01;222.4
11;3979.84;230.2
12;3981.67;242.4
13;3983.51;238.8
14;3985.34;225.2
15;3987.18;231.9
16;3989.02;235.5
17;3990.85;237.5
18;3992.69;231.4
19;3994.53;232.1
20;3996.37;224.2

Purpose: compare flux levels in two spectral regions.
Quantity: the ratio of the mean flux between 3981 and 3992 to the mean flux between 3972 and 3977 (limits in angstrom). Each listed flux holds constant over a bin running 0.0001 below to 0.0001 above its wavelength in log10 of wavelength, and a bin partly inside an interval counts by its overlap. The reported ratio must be 1.02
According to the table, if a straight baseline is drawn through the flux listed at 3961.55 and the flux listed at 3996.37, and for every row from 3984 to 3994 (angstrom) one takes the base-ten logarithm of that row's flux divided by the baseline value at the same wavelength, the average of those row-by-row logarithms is 0.015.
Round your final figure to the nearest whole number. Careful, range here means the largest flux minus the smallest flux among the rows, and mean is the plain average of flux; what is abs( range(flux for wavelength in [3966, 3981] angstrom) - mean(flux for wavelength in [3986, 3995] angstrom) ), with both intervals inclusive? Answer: 186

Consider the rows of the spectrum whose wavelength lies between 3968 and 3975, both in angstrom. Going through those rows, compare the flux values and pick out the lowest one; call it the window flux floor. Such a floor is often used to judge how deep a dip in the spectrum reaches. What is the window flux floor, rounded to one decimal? 198.5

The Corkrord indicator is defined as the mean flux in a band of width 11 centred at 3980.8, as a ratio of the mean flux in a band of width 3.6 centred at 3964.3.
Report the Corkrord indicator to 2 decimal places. 1.10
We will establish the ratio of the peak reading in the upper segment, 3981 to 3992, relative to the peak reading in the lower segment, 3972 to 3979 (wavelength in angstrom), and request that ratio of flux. 0.98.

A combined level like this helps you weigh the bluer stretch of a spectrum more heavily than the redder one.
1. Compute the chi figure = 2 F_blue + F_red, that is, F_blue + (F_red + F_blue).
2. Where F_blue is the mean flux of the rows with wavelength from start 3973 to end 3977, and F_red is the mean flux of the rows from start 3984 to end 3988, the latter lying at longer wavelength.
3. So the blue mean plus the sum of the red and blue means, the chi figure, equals 693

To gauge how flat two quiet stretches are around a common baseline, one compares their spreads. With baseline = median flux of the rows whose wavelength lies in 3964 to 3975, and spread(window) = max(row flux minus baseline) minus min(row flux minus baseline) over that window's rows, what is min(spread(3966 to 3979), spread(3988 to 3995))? 6.1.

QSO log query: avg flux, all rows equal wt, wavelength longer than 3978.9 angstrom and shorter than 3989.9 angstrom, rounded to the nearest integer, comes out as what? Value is 234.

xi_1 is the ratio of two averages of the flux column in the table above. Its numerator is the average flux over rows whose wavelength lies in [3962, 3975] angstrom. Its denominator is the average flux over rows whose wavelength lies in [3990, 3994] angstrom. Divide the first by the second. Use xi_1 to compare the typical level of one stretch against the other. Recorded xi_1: 0.937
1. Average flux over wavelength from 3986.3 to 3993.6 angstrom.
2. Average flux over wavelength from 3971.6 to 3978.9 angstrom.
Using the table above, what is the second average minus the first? -5.8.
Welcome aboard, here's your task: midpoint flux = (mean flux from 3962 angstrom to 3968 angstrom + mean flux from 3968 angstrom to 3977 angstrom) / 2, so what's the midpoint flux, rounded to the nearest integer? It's 219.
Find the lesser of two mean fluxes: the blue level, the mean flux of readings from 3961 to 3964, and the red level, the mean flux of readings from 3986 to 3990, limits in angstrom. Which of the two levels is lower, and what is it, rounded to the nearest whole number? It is 212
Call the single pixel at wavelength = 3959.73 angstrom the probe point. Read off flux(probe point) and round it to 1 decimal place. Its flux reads 224.4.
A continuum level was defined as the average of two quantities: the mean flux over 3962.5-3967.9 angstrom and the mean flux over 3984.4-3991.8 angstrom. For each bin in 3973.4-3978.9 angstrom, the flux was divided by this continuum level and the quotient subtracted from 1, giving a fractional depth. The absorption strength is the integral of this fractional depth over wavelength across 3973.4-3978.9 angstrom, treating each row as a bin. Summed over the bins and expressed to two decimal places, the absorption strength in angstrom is -0.12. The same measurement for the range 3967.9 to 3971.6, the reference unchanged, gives 0.23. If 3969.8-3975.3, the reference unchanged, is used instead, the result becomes -0.18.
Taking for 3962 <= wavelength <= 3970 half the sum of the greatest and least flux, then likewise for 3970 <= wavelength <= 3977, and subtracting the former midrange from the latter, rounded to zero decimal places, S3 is 19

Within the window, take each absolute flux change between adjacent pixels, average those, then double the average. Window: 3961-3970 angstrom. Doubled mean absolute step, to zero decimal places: 43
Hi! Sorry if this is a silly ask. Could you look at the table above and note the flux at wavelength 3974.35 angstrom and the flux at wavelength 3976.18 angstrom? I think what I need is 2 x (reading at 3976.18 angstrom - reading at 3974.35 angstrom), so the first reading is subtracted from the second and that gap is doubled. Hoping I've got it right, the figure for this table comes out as -56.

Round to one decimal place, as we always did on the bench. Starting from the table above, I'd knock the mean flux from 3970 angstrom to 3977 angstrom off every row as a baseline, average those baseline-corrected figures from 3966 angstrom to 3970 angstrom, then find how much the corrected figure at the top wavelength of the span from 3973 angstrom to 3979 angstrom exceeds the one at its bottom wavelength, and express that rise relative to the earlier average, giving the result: 1.6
